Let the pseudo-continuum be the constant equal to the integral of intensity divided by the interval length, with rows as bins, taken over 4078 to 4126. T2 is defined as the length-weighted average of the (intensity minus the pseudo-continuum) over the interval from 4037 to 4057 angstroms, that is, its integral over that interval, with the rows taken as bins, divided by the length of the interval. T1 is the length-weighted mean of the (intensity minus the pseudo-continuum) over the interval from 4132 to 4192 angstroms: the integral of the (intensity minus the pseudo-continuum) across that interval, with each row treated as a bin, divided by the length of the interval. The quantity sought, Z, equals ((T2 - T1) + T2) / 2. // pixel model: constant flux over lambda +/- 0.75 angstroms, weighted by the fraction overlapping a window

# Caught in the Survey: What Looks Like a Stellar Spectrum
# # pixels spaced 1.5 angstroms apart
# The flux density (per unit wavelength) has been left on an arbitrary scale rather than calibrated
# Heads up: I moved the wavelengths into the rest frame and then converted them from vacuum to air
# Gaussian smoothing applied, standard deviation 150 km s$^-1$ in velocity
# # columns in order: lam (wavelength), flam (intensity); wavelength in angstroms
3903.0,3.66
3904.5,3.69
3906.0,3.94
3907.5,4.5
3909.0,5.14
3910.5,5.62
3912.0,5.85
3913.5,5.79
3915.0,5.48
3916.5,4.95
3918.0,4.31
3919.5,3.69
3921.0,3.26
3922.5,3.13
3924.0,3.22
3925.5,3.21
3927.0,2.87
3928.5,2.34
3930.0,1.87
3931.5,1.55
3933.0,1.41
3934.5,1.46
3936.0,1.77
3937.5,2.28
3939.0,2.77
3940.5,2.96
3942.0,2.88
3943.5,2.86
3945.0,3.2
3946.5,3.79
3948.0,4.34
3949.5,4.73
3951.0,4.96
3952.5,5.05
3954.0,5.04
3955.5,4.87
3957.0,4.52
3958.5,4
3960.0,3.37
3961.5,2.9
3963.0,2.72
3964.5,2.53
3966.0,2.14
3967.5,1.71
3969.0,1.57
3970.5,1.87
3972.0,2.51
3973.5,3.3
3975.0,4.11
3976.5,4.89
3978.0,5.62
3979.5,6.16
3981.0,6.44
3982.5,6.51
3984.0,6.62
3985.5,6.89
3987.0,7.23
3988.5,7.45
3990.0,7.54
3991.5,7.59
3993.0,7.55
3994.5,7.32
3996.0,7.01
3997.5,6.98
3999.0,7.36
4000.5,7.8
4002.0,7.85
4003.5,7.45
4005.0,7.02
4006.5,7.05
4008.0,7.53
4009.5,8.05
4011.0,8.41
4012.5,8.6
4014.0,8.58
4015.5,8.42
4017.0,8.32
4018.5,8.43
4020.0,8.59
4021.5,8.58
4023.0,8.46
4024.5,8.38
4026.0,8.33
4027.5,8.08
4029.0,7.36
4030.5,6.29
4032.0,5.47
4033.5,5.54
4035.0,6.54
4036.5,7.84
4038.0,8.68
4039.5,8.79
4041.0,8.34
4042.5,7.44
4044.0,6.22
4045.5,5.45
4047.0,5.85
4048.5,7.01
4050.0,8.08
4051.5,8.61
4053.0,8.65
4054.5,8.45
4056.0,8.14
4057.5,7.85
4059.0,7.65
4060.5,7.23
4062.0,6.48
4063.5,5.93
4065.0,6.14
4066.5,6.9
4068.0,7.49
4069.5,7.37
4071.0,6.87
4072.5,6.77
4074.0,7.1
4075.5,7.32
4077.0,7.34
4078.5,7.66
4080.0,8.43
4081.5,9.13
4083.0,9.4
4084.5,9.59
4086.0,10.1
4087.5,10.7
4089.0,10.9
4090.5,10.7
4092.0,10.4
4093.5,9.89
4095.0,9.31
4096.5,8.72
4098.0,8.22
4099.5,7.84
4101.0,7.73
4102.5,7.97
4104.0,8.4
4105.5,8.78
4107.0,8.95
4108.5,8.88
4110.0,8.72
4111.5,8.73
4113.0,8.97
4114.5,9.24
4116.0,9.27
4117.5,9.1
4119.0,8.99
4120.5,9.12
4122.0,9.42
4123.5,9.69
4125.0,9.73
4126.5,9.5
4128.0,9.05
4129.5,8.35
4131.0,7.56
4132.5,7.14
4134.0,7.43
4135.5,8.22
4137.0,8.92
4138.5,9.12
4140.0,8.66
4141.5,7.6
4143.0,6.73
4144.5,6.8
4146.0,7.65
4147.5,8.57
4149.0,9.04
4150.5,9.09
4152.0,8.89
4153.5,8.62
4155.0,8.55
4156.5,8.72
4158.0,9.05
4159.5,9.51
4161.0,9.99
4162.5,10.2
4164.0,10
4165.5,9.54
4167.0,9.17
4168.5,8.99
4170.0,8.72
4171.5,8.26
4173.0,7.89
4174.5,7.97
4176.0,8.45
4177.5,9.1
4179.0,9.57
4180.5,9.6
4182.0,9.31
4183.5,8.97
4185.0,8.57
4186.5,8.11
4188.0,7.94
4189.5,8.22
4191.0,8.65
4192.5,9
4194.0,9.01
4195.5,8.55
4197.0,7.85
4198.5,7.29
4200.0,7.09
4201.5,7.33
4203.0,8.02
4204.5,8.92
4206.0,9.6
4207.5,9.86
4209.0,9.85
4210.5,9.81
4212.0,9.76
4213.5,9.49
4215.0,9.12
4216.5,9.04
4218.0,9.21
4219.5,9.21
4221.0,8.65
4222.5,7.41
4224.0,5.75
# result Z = -1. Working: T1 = -0.5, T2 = -1.5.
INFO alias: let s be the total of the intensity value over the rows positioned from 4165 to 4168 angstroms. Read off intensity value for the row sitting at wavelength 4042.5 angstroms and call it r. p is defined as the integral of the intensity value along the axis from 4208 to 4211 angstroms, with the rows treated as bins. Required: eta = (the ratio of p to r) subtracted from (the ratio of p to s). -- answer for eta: -2.4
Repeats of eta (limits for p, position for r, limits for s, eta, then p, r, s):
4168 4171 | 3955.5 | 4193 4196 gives -3.9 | 26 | 4.87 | 17.6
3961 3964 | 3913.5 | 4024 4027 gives -0.9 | 8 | 5.79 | 16.7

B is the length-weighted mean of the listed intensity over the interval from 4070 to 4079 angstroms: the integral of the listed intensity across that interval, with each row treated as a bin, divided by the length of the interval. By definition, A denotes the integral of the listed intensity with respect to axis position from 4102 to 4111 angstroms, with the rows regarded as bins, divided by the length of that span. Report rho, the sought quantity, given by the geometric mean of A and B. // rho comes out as 7.9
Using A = 8.64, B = 7.2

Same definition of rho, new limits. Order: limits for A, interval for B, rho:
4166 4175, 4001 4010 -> 8.0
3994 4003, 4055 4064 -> 7.3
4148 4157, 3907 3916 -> 6.9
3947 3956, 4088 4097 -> 6.9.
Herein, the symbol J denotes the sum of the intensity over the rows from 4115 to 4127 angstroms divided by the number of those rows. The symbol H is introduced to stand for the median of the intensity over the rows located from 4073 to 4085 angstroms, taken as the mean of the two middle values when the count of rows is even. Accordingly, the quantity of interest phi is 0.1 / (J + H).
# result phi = 0.0057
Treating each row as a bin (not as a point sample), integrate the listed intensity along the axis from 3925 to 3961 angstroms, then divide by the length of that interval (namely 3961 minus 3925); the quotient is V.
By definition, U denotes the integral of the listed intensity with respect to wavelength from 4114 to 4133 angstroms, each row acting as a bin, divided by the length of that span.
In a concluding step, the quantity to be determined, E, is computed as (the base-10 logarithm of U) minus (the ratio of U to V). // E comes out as -1.8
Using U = 9.0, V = 3.3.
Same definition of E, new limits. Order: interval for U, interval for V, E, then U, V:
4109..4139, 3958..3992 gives -1.0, 8.8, 4.6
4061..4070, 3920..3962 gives -1.2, 6.7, 3.2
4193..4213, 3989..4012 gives -0.2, 8.7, 7.5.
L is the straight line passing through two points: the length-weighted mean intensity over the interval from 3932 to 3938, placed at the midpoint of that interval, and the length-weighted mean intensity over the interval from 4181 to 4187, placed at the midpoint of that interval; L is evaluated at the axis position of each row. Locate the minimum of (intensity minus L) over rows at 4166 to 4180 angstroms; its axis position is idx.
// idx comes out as 4173.0 angstroms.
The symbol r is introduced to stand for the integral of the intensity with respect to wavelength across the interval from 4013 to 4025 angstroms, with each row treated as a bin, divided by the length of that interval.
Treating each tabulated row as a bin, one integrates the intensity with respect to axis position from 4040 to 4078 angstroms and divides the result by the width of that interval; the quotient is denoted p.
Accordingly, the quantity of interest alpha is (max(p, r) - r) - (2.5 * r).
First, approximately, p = 7.2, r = 8.5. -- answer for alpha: -21.2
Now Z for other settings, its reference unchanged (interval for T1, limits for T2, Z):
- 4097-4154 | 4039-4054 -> -1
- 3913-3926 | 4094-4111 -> 2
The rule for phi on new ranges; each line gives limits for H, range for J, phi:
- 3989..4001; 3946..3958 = 0.0083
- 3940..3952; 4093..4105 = 0.0083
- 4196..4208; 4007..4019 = 0.0062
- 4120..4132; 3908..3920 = 0.0070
